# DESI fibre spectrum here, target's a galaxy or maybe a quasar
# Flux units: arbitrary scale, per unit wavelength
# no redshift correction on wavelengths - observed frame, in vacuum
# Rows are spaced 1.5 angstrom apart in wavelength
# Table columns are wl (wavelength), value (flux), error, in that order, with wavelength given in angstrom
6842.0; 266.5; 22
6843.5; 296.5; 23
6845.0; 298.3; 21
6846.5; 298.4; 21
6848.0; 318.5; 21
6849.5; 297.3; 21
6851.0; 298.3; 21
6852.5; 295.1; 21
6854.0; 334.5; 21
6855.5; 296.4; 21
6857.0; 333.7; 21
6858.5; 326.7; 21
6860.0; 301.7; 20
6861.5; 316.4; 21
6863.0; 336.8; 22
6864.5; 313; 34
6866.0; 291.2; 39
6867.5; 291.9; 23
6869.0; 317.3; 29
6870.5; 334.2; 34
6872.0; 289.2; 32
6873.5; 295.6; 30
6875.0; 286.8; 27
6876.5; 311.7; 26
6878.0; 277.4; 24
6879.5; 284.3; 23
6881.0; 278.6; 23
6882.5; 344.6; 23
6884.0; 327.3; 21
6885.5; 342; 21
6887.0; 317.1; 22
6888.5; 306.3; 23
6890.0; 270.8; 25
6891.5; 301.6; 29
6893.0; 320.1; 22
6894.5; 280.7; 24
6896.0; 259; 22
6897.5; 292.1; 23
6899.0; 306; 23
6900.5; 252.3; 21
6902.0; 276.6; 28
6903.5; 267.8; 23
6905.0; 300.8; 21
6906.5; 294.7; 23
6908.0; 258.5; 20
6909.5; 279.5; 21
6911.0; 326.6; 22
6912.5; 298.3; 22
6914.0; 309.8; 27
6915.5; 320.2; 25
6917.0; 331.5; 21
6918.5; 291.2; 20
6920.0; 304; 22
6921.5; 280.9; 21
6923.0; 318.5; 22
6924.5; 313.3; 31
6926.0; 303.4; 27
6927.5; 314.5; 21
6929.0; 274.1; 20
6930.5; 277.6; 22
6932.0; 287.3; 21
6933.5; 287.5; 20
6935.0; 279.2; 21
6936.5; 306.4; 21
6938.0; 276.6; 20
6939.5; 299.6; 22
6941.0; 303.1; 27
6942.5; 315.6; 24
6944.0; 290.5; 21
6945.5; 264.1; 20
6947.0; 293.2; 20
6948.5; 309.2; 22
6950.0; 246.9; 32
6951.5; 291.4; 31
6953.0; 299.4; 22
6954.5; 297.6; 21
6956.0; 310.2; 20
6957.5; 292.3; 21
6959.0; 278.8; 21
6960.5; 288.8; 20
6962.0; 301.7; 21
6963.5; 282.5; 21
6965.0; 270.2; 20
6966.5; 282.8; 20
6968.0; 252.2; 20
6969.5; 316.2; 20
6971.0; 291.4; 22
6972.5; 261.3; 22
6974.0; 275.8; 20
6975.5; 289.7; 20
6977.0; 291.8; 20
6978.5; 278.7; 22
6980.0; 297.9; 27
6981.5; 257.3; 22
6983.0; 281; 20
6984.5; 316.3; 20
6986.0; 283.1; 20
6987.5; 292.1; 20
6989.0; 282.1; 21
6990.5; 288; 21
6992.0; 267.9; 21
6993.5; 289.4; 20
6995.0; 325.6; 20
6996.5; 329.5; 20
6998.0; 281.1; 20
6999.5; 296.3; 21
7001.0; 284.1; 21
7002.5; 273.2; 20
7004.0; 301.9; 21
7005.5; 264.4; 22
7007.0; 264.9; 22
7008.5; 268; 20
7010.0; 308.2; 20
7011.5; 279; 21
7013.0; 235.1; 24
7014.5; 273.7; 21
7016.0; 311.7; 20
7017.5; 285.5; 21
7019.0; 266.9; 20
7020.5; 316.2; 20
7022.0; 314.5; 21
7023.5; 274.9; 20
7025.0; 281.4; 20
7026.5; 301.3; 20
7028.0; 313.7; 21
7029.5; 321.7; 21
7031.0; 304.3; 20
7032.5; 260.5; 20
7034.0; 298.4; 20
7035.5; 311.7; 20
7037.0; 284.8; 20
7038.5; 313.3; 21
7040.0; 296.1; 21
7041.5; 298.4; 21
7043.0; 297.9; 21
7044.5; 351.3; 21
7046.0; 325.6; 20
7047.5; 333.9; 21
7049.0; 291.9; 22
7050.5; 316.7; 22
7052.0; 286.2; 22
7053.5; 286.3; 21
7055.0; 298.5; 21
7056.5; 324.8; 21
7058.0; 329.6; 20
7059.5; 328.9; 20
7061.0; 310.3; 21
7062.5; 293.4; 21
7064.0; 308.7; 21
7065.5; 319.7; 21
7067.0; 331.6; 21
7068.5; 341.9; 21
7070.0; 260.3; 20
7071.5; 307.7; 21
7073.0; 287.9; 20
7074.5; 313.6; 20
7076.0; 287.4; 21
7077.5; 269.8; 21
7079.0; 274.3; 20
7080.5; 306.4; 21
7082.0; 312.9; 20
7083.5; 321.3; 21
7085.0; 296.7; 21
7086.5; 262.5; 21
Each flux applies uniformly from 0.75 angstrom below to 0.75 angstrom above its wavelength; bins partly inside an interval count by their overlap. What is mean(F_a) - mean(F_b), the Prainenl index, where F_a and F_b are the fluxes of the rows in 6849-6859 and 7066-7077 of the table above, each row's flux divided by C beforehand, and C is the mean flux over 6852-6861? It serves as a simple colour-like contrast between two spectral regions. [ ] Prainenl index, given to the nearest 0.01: 0.02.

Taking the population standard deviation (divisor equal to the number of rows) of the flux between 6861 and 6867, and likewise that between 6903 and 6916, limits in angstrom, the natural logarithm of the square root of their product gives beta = 2.93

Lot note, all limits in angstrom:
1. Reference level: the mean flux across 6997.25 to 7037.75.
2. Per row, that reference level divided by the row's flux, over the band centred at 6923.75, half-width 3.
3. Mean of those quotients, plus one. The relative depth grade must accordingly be 1.95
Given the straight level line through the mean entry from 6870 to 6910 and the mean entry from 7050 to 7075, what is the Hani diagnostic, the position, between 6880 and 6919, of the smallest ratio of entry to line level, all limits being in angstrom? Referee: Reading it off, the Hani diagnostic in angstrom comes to 6900.5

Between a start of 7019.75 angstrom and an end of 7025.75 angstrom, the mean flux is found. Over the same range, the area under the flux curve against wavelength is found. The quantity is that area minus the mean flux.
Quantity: 1484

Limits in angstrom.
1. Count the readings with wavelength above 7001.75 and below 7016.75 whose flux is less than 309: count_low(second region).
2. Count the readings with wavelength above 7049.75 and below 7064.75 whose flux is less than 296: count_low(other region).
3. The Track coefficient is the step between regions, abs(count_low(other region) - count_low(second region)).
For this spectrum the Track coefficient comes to 6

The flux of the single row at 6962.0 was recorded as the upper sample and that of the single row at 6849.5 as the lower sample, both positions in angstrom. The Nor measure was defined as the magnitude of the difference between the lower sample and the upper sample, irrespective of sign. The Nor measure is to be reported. 4.4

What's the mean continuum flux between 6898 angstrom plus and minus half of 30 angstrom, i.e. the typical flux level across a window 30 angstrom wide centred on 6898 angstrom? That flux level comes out 294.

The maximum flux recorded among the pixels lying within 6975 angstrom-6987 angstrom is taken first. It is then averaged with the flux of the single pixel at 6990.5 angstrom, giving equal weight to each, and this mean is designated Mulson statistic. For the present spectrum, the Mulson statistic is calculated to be 302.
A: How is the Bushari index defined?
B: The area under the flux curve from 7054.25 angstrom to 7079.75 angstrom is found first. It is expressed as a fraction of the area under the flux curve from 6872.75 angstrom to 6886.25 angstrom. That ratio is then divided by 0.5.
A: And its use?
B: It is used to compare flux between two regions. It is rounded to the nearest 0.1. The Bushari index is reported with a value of 3.8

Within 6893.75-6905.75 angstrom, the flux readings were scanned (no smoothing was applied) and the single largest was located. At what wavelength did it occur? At 6899.0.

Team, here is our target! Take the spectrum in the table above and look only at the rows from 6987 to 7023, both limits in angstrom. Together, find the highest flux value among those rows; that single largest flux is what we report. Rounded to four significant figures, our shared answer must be 329.5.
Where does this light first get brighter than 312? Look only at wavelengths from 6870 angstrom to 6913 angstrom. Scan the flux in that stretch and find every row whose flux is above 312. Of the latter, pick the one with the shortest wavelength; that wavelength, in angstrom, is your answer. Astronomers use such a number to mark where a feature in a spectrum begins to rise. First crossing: 6870.5 angstrom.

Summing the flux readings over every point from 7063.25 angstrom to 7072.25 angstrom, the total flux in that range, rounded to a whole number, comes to 1870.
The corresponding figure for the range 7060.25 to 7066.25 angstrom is 1232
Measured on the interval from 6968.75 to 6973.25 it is 869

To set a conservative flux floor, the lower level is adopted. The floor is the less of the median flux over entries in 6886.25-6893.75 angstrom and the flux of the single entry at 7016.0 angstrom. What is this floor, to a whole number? 306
